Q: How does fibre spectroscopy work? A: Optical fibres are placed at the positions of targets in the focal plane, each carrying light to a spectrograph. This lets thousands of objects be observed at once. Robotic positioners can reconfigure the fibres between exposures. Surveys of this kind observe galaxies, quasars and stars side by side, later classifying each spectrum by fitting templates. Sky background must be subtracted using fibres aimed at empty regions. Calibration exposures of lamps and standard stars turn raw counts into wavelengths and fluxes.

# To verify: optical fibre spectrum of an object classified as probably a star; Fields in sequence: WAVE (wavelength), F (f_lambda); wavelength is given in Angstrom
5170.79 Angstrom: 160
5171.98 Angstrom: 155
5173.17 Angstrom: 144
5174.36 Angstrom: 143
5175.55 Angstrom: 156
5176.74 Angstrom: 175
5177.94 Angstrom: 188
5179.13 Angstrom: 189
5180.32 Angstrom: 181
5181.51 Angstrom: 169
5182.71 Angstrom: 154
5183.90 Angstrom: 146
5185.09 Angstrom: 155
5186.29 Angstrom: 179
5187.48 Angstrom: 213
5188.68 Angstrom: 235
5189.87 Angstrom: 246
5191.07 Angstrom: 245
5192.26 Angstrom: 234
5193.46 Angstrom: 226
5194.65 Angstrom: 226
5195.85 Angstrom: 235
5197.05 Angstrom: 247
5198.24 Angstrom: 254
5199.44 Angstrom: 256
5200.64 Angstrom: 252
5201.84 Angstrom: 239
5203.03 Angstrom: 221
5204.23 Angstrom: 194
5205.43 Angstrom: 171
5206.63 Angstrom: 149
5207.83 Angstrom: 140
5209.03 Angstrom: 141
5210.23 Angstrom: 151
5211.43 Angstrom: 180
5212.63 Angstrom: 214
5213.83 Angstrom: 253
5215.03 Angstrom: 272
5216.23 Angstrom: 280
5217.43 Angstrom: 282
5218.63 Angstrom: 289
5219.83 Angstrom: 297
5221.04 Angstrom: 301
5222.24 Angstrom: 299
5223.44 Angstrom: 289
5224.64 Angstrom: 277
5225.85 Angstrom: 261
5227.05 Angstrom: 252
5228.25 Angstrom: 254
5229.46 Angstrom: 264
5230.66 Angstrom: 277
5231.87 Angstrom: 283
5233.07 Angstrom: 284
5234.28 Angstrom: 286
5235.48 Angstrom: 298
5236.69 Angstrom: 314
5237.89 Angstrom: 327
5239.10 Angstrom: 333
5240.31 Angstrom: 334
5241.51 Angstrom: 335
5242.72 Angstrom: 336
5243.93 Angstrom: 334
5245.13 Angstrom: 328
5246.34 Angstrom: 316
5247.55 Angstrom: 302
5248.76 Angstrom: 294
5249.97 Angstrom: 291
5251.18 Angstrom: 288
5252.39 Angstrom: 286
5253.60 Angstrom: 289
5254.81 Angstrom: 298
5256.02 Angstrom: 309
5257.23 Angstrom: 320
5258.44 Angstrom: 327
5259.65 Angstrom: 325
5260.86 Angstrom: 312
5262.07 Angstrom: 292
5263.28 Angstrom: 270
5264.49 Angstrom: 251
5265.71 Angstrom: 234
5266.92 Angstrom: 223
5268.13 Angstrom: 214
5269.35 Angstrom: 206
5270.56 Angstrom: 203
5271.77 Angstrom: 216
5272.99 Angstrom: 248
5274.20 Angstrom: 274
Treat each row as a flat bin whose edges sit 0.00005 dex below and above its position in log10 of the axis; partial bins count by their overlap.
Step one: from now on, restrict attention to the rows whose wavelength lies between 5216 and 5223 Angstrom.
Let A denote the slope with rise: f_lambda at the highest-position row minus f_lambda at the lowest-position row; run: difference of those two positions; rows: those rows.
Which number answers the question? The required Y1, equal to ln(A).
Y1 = 1.2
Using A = 3.2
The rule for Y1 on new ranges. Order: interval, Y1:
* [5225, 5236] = 1.3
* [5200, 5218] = 0.6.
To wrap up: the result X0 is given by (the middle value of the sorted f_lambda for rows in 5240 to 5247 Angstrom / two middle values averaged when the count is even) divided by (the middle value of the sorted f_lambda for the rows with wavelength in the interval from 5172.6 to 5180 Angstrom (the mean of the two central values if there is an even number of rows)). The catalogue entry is 2.0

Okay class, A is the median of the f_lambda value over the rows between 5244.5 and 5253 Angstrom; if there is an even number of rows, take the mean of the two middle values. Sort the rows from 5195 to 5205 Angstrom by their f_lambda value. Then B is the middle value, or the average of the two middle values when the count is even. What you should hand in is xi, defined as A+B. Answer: 537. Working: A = 294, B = 243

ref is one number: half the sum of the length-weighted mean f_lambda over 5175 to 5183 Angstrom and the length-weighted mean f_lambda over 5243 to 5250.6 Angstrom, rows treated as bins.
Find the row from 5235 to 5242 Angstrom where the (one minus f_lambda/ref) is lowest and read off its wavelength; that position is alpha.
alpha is 5241.51 Angstrom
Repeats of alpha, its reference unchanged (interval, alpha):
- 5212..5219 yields 5218.63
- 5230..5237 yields 5236.69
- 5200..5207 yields 5200.64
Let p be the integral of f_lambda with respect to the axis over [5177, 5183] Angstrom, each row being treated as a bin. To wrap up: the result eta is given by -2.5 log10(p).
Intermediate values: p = 1062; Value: -7.57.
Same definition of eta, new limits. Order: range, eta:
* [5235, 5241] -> -8.21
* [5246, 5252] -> -8.13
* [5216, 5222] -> -8.10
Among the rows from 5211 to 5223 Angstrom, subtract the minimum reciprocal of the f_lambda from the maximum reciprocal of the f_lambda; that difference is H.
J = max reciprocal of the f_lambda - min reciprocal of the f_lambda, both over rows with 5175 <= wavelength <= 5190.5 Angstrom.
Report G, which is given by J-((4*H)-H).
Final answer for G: -0.004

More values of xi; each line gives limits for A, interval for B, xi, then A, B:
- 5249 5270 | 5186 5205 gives 524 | 289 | 235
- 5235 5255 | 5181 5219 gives 540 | 314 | 226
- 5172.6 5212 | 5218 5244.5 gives 481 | 188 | 293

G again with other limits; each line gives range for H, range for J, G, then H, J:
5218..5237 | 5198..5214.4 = 0.001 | 0.0008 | 0.0032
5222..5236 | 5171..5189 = 0.001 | 0.0006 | 0.0027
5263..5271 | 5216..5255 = -0.003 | 0.0012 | 0.0010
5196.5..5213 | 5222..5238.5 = -0.009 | 0.0032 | 0.0009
